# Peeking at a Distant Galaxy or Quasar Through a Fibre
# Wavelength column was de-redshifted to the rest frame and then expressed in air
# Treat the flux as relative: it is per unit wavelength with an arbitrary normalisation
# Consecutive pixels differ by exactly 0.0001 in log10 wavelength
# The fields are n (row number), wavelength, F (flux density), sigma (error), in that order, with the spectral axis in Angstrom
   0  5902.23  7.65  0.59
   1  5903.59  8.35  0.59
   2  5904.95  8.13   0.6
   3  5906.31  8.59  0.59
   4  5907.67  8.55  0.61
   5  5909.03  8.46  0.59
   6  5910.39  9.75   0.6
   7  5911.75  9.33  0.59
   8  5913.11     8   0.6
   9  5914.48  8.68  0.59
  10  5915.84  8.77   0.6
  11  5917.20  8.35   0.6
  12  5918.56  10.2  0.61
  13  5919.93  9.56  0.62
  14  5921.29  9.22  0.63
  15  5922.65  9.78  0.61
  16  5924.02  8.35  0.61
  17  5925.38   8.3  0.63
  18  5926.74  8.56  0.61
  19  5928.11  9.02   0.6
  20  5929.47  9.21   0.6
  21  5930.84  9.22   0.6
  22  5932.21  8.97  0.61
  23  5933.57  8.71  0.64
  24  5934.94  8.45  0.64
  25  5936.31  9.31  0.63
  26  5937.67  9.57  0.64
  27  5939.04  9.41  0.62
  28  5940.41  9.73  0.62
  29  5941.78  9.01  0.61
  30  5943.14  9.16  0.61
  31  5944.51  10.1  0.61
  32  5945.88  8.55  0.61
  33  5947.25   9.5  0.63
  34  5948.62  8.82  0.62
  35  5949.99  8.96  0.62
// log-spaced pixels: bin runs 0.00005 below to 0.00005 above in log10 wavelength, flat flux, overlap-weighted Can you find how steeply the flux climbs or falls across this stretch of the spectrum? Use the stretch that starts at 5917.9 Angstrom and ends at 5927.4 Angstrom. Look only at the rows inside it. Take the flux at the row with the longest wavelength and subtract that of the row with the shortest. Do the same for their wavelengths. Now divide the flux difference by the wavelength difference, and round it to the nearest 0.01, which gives -0.20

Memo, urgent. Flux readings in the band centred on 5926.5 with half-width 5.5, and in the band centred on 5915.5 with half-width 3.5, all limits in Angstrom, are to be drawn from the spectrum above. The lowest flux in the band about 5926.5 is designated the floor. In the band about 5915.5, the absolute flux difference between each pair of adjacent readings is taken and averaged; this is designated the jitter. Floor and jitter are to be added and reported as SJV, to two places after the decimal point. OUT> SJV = 9.06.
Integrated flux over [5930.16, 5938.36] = 74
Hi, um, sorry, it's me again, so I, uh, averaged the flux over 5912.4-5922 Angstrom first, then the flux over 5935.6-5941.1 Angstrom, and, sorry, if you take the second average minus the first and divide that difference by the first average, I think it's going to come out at 0.06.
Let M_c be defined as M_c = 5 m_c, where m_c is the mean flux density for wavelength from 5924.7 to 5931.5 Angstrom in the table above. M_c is 44.3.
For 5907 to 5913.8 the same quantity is 44.1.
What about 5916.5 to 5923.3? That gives 47.1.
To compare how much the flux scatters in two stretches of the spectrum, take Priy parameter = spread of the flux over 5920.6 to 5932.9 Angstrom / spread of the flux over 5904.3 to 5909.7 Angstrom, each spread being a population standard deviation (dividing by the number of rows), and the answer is 2.5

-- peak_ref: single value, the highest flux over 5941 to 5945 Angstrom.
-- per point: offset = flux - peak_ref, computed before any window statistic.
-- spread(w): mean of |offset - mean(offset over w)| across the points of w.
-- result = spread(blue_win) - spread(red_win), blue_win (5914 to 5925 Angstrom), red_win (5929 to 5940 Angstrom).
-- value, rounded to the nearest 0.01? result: 0.28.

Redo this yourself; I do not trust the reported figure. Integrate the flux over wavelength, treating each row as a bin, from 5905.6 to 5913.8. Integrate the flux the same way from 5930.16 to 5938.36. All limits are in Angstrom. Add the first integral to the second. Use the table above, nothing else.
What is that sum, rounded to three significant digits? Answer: 146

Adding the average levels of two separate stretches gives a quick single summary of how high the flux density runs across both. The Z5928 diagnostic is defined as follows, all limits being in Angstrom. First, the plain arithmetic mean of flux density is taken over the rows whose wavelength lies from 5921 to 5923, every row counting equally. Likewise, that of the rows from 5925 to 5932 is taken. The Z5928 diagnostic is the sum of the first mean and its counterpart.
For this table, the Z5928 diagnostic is 18.4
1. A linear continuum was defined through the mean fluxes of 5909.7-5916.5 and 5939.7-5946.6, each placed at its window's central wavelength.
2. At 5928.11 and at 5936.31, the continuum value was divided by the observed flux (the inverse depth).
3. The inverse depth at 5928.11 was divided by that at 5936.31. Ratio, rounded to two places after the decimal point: 1.02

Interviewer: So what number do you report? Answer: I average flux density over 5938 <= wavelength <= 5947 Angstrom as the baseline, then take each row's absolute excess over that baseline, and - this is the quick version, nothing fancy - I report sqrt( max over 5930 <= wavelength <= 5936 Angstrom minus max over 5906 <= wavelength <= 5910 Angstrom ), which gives 0.10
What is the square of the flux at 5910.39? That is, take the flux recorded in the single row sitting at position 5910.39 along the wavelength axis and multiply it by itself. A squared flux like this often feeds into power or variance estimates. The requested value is 95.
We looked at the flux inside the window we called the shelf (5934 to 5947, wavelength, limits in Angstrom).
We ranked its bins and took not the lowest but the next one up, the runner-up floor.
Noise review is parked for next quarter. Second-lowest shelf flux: 8.55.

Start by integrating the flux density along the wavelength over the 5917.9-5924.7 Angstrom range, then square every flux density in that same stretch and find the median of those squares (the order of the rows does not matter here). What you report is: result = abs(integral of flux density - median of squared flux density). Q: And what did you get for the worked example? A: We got 27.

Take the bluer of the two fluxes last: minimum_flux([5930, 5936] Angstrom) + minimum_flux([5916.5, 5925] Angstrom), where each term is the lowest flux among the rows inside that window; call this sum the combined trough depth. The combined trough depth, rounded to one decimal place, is 16.8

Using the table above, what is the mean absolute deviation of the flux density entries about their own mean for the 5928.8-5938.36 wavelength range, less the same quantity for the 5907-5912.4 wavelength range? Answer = -0.22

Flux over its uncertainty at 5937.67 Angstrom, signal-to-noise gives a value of 15.0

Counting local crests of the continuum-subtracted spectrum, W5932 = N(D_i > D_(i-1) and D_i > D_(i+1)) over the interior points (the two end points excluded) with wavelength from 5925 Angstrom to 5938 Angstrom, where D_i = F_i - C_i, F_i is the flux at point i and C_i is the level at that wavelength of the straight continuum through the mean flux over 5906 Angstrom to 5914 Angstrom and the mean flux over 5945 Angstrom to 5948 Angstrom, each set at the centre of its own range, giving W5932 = 1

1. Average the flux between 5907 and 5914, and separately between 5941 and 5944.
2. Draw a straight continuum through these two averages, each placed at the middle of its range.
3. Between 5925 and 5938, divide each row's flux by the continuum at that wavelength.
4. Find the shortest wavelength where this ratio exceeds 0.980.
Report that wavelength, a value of 5928.11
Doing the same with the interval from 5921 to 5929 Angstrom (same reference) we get 5921.29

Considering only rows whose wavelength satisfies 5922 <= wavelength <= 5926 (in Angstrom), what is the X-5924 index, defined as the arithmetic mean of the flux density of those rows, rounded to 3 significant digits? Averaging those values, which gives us 8.81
